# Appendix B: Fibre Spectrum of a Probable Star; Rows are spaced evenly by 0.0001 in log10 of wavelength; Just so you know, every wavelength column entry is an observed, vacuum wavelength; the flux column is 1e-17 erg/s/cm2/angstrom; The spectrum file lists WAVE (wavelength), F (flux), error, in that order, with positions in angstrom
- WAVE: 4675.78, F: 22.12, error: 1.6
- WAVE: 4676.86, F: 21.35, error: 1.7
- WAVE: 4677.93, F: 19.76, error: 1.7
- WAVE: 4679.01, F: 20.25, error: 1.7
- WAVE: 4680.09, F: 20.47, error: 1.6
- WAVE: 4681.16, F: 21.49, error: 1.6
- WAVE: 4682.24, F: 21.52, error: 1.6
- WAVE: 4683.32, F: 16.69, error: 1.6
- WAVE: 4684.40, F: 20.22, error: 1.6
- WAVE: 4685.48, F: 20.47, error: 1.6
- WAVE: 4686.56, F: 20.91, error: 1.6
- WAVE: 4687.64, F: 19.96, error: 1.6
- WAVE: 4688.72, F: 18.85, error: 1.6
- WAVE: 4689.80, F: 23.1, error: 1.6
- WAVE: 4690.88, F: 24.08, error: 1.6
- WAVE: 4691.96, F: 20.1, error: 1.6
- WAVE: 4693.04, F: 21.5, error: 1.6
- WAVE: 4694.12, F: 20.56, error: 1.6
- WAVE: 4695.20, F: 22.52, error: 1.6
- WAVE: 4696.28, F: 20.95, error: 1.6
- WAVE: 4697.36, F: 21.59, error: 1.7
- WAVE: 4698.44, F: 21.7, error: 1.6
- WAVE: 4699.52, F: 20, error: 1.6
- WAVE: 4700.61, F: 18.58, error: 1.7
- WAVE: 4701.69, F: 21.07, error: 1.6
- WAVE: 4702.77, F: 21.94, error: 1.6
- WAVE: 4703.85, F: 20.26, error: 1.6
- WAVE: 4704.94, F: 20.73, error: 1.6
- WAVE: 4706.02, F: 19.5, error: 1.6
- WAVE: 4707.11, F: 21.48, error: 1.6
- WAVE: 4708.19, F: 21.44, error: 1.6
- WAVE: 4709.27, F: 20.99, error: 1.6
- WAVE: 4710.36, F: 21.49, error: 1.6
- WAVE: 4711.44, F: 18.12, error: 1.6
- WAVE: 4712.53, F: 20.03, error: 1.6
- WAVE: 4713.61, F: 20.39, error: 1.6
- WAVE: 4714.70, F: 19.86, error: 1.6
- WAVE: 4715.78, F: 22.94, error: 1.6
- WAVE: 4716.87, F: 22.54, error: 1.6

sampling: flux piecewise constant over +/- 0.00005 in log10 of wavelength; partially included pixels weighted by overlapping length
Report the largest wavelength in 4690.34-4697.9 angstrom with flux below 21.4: 4696.28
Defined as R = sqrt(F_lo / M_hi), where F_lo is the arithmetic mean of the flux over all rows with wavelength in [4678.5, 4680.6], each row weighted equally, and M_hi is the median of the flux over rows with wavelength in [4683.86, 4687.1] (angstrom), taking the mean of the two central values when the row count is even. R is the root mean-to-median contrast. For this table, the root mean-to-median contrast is 1.00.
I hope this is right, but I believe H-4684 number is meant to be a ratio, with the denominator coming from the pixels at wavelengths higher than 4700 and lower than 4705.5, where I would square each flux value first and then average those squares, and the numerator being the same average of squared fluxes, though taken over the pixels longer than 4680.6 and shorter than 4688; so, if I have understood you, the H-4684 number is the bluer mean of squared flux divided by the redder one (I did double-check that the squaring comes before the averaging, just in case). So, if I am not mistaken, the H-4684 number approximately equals 0.97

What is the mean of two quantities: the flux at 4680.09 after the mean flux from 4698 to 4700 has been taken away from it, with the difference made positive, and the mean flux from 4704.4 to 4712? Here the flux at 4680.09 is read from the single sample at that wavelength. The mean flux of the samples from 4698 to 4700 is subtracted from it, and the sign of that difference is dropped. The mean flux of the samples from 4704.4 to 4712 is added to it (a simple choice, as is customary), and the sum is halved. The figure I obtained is 10.5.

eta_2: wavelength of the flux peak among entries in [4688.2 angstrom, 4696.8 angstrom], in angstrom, 4690.88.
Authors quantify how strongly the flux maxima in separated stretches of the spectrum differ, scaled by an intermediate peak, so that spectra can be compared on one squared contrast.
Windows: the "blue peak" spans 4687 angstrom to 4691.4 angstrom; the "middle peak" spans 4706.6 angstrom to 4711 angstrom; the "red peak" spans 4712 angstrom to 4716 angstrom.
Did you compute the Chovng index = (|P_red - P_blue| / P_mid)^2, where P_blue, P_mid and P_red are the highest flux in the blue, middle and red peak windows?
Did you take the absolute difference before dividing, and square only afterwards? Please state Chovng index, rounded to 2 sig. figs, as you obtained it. 0.0028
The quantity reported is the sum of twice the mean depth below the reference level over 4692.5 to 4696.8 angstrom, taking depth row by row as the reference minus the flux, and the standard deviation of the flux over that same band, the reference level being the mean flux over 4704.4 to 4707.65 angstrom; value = -1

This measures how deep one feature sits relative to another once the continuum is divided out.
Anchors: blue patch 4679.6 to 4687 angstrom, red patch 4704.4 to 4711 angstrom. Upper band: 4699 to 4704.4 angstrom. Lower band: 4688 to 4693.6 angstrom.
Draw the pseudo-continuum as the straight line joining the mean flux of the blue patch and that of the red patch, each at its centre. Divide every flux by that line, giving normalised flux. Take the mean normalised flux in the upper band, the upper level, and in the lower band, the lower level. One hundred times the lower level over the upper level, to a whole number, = 107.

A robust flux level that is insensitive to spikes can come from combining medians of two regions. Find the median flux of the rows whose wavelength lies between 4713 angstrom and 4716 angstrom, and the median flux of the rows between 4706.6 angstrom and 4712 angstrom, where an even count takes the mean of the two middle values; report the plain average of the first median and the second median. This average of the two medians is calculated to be 20.9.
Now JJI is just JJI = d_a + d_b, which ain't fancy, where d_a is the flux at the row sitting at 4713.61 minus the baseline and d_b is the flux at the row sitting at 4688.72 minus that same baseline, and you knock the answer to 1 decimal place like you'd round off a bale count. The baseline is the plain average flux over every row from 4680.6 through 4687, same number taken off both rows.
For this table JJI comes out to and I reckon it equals -1.2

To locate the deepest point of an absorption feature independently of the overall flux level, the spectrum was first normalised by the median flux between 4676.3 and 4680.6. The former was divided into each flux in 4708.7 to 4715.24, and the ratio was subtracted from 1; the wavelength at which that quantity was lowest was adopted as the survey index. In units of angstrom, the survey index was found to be 4710.36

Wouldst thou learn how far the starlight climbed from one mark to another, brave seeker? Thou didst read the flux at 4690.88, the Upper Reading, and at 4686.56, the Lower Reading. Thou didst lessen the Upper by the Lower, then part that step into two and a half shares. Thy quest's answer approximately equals 1.3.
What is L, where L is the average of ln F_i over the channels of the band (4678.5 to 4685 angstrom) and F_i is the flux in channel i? 3.00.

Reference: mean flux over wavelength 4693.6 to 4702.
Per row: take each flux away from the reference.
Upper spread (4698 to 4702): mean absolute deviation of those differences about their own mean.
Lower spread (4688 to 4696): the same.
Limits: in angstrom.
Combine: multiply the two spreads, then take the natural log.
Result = 0.42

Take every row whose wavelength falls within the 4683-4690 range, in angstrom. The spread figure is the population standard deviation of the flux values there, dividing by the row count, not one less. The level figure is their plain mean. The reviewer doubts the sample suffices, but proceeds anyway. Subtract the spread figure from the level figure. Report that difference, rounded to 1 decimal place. 18.2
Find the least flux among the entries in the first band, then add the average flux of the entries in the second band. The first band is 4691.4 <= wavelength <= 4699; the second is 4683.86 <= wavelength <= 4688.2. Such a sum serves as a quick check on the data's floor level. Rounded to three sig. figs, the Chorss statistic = 40.5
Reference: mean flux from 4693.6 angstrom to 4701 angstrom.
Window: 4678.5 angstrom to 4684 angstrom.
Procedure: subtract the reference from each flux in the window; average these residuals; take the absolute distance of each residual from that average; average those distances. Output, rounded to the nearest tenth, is 1.4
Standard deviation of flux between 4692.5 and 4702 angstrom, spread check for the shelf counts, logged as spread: 1.1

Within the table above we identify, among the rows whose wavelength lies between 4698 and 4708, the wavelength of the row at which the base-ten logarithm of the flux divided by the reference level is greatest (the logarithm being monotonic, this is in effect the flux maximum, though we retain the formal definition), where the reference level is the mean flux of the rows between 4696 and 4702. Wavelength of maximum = 4702.77 angstrom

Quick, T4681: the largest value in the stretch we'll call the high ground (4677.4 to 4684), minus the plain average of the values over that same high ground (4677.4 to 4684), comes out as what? 1.5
